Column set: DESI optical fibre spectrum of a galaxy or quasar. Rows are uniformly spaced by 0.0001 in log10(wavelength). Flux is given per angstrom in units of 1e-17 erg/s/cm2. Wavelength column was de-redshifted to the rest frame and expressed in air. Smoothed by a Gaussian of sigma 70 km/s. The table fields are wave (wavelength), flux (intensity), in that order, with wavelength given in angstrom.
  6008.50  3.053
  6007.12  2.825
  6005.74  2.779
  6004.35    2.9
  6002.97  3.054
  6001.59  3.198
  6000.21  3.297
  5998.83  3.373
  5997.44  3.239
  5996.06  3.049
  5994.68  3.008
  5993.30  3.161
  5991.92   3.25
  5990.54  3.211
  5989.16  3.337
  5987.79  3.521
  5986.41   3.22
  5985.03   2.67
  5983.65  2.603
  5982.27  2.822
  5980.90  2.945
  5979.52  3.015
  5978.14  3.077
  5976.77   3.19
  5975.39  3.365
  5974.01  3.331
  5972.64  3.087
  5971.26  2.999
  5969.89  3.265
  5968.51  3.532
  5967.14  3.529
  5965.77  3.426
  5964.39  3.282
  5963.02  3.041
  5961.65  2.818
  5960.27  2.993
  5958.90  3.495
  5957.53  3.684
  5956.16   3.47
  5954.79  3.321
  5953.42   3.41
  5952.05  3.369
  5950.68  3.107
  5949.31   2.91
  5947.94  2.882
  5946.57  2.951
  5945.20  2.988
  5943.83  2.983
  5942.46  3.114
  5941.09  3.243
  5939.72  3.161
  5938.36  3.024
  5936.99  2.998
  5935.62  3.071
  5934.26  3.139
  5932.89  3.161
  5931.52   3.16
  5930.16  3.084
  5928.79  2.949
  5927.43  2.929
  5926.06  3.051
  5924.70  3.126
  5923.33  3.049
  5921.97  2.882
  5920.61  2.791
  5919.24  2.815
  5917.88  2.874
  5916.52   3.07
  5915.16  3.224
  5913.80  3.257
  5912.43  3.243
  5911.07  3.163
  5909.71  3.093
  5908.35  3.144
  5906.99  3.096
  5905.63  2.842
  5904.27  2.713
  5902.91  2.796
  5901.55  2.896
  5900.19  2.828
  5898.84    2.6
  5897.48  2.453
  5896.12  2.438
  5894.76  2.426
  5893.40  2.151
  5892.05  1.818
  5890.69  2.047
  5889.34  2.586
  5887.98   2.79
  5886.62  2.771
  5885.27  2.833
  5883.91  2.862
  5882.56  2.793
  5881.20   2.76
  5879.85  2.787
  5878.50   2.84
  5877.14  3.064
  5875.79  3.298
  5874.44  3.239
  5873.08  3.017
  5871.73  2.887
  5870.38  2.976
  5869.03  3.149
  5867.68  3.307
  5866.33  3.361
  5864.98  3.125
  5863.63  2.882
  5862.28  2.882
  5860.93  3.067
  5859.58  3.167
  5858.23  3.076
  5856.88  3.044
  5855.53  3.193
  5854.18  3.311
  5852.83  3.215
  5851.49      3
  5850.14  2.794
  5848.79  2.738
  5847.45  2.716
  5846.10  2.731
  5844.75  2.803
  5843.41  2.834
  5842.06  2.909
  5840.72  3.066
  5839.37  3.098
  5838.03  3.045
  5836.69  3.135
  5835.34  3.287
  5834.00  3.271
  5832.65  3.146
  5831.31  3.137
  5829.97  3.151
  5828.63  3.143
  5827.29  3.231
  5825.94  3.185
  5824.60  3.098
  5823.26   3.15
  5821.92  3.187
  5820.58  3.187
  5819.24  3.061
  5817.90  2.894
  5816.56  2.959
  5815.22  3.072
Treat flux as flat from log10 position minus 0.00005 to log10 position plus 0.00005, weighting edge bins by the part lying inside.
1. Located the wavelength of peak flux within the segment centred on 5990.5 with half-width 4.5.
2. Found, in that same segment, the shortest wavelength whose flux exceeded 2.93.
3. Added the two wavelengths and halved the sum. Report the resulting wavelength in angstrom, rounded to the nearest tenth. 5987.1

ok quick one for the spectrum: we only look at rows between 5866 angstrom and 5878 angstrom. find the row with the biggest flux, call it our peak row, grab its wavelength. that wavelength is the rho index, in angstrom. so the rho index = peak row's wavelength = 5866.33 angstrom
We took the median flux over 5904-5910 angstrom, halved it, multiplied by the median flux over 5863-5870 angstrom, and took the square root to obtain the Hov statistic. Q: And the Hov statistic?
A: 2.21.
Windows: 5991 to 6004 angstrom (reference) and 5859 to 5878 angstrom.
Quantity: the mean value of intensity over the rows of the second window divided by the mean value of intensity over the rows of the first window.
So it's 0.98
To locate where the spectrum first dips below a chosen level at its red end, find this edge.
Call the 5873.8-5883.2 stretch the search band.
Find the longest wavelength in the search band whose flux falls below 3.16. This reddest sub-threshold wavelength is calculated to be 5882.56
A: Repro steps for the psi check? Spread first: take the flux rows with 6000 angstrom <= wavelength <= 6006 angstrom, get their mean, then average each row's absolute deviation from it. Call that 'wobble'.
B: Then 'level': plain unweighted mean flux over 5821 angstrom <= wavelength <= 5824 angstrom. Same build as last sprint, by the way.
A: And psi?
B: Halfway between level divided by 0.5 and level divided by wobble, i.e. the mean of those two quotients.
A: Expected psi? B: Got 12.8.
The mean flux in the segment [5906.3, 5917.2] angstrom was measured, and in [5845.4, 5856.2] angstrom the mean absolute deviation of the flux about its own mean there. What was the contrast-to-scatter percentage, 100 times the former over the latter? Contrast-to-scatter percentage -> 1453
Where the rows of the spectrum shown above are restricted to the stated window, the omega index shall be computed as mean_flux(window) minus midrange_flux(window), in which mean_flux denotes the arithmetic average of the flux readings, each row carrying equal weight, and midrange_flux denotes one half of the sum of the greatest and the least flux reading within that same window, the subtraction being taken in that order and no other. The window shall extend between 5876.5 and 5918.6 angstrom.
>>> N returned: 0.25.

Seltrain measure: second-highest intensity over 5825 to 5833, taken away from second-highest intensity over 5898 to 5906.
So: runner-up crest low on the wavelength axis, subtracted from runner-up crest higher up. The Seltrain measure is -0.34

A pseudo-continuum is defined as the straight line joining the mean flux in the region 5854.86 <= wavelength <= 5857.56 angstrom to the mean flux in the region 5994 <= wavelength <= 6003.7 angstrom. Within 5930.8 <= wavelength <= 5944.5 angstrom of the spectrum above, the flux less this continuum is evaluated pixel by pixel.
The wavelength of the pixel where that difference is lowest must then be 5943.83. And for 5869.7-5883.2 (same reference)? 5881.20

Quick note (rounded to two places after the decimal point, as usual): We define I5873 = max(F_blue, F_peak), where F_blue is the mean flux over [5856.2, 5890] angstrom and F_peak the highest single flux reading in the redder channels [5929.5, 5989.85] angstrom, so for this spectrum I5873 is 3.68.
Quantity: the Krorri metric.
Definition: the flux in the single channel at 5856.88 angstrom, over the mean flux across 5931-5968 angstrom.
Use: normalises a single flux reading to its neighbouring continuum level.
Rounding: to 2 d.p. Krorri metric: 0.96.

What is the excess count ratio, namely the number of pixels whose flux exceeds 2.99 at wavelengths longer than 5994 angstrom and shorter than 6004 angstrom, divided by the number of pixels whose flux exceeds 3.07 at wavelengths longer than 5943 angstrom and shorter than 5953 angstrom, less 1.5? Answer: 2.00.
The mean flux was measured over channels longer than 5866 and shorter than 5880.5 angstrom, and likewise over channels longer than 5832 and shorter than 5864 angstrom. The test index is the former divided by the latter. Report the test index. 1.02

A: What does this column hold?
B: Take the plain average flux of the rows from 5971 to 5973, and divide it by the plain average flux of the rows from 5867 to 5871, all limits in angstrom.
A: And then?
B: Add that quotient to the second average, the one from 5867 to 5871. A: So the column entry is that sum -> 4.11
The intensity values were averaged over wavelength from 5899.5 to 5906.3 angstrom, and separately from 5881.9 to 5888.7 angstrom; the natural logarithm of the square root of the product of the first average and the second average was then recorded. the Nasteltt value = 1.03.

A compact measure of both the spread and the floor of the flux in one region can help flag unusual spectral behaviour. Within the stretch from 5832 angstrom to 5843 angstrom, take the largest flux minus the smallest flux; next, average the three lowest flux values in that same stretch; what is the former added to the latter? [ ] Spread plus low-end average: 3.38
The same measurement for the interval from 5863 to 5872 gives 3.39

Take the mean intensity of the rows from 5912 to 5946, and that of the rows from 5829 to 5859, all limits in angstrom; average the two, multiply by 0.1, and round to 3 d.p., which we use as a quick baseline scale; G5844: 0.304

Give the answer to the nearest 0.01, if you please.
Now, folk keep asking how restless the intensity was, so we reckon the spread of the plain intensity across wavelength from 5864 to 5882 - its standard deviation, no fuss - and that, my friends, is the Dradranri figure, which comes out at 0.20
